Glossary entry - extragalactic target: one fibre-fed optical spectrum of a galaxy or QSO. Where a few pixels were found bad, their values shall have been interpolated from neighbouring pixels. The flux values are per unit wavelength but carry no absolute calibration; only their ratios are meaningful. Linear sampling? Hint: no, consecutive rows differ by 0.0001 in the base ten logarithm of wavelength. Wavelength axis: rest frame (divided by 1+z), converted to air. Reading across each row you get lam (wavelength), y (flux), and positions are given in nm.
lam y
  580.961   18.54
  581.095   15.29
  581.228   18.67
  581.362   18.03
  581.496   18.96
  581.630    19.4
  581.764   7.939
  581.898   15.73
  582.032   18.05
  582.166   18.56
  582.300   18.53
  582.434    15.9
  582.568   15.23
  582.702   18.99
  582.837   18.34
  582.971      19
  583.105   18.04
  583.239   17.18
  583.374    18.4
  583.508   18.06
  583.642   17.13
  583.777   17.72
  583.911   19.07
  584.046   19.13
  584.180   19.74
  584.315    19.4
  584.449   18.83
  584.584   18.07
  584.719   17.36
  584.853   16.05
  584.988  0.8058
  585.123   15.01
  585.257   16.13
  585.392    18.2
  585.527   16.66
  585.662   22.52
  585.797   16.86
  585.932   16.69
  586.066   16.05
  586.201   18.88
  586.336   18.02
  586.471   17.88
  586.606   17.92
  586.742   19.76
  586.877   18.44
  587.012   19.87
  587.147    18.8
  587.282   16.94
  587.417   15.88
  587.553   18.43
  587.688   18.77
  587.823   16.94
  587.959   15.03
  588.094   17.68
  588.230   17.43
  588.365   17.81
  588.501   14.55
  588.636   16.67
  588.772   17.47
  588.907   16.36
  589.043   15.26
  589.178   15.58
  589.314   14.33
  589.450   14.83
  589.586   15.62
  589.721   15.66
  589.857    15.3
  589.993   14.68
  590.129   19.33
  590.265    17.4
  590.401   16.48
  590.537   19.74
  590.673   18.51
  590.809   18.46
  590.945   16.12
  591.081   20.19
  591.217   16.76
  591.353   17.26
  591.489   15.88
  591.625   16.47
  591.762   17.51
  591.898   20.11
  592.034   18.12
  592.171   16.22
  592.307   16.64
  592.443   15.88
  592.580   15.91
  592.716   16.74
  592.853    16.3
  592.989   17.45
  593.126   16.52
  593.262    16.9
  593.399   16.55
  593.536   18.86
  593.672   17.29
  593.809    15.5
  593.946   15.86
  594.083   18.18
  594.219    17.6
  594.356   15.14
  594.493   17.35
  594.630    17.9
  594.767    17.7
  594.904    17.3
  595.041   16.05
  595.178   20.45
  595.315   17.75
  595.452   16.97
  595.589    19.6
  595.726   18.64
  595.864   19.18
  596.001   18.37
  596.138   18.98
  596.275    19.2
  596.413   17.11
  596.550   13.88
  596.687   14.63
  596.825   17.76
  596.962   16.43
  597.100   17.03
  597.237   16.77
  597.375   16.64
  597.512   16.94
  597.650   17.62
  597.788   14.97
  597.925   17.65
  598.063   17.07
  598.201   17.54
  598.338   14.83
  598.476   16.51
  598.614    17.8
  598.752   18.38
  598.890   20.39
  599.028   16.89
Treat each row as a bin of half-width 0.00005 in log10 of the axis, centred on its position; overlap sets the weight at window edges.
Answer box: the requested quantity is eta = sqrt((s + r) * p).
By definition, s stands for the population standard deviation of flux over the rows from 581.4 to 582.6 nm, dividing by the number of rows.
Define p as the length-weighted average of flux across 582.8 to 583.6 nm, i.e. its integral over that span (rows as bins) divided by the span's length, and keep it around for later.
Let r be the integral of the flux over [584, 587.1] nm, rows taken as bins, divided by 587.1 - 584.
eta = 19.4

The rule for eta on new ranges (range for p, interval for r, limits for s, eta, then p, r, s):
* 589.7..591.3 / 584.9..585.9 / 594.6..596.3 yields 16.9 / 17.4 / 15.2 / 1.15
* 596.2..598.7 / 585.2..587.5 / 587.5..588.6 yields 18.0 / 16.7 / 18.0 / 1.43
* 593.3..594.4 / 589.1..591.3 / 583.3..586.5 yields 18.6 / 16.9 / 16.8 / 3.74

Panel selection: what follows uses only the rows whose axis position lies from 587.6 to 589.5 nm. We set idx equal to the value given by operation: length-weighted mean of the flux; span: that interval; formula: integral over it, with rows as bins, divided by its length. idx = 16.4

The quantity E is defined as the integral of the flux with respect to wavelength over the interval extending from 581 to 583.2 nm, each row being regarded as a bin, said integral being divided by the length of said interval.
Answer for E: 17.2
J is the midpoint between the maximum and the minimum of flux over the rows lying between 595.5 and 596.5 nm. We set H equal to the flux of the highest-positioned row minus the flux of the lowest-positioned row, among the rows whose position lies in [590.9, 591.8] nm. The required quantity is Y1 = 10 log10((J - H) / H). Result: 10.9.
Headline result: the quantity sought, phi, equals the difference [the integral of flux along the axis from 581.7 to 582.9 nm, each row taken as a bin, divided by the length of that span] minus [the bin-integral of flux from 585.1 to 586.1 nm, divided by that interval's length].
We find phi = -1.0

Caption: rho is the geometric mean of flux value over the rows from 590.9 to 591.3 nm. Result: 17.6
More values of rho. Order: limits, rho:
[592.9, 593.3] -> 17.0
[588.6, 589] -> 16.8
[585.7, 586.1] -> 16.5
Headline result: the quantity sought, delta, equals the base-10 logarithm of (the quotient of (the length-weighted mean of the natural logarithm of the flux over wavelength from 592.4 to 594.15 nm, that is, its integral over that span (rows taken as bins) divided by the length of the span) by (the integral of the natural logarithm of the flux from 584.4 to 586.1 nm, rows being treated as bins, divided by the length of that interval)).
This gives 0.034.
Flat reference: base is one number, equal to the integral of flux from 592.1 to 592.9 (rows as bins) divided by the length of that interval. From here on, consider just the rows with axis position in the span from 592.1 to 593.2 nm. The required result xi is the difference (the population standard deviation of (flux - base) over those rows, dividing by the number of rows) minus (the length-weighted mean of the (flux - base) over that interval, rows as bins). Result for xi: 0.3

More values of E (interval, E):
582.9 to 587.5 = 17.5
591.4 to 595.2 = 17.0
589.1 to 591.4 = 16.8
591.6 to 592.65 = 17.1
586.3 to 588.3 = 17.8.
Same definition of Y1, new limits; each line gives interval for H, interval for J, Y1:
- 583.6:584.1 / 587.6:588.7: 8.7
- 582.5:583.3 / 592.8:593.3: 8.8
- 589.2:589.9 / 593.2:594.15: 12.2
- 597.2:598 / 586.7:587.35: 13.0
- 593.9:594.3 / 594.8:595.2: 9.8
